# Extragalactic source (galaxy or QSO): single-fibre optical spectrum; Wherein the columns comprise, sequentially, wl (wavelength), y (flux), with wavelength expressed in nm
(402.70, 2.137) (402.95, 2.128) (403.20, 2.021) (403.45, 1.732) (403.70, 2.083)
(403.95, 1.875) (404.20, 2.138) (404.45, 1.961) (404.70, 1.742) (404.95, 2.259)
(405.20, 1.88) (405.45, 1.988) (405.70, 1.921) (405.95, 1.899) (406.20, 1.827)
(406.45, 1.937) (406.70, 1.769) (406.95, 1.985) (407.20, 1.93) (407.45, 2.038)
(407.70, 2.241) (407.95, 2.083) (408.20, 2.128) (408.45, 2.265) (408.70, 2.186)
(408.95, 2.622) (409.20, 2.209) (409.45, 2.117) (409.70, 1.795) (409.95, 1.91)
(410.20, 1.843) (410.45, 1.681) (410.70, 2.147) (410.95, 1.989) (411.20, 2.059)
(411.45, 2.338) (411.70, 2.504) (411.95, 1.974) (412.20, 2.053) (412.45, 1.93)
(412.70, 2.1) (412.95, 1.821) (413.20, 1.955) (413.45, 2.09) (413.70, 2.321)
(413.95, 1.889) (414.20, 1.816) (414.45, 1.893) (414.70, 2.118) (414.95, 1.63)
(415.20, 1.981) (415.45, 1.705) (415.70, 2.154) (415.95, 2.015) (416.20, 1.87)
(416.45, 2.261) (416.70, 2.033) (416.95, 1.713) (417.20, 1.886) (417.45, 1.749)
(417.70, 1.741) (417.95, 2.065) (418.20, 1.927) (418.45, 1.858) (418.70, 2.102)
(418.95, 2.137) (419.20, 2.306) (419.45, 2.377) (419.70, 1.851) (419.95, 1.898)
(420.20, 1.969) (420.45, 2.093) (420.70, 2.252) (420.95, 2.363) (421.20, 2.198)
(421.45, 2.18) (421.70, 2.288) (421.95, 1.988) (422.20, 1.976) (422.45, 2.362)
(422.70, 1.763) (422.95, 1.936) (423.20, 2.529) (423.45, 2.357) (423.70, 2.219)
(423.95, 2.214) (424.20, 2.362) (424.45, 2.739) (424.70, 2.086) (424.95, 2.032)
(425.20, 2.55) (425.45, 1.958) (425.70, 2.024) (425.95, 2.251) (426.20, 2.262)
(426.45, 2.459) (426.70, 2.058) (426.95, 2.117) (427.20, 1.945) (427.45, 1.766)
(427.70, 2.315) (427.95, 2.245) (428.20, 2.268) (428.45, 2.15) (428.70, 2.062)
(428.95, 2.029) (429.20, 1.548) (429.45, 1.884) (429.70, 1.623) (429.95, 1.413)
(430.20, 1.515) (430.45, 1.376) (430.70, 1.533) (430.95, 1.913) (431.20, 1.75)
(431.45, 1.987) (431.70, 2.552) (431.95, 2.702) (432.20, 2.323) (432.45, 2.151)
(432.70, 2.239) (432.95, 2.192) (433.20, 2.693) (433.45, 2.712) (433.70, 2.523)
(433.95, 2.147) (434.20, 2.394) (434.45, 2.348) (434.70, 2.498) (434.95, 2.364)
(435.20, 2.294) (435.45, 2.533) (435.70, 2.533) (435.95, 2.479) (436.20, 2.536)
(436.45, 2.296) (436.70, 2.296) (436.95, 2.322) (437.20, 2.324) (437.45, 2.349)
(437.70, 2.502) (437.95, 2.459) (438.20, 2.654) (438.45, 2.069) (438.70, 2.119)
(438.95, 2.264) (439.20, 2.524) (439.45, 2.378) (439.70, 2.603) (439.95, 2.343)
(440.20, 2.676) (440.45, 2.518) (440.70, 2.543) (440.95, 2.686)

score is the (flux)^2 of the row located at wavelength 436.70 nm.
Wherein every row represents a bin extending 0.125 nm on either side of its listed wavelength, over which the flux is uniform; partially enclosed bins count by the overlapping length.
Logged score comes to 5.3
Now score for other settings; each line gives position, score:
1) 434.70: 6.2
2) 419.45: 5.7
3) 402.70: 4.6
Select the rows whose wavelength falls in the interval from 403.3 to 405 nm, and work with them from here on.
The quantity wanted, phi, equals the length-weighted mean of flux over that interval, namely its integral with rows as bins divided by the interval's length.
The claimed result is 1.96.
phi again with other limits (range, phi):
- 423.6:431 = 2.03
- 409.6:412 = 2.03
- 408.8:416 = 2.02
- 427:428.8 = 2.11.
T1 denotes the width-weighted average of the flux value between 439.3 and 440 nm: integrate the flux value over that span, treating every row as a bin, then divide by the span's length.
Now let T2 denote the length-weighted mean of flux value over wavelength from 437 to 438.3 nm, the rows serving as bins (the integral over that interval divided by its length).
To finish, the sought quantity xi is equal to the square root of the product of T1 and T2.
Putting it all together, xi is 2.5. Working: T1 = 2.45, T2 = 2.45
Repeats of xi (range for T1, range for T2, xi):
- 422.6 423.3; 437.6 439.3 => 2.2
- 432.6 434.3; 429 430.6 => 2.0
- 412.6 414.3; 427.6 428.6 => 2.1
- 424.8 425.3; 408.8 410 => 2.2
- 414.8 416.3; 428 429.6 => 1.9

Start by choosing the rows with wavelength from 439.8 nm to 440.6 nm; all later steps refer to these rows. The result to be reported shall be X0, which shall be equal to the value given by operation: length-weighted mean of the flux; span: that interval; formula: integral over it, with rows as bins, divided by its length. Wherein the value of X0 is 2.5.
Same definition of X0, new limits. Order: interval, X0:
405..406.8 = 1.9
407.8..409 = 2.2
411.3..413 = 2.1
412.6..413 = 2.0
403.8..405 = 2.0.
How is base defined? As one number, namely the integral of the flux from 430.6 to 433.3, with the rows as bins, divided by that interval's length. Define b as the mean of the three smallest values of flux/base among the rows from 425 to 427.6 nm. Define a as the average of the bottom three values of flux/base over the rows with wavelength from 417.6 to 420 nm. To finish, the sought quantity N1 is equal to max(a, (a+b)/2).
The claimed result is 0.85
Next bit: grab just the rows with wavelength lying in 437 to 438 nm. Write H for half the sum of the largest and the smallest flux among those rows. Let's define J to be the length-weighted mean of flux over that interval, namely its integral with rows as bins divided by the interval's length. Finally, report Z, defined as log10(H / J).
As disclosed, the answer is 0.003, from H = 2.4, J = 2.4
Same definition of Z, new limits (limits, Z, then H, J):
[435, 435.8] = -0.005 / 2.4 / 2.4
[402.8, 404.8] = -0.007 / 1.9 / 2.0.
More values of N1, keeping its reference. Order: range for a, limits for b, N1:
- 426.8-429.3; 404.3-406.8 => 0.81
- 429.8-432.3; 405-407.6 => 0.75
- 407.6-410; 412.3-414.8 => 0.88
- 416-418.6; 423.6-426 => 0.86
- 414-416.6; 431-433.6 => 0.84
